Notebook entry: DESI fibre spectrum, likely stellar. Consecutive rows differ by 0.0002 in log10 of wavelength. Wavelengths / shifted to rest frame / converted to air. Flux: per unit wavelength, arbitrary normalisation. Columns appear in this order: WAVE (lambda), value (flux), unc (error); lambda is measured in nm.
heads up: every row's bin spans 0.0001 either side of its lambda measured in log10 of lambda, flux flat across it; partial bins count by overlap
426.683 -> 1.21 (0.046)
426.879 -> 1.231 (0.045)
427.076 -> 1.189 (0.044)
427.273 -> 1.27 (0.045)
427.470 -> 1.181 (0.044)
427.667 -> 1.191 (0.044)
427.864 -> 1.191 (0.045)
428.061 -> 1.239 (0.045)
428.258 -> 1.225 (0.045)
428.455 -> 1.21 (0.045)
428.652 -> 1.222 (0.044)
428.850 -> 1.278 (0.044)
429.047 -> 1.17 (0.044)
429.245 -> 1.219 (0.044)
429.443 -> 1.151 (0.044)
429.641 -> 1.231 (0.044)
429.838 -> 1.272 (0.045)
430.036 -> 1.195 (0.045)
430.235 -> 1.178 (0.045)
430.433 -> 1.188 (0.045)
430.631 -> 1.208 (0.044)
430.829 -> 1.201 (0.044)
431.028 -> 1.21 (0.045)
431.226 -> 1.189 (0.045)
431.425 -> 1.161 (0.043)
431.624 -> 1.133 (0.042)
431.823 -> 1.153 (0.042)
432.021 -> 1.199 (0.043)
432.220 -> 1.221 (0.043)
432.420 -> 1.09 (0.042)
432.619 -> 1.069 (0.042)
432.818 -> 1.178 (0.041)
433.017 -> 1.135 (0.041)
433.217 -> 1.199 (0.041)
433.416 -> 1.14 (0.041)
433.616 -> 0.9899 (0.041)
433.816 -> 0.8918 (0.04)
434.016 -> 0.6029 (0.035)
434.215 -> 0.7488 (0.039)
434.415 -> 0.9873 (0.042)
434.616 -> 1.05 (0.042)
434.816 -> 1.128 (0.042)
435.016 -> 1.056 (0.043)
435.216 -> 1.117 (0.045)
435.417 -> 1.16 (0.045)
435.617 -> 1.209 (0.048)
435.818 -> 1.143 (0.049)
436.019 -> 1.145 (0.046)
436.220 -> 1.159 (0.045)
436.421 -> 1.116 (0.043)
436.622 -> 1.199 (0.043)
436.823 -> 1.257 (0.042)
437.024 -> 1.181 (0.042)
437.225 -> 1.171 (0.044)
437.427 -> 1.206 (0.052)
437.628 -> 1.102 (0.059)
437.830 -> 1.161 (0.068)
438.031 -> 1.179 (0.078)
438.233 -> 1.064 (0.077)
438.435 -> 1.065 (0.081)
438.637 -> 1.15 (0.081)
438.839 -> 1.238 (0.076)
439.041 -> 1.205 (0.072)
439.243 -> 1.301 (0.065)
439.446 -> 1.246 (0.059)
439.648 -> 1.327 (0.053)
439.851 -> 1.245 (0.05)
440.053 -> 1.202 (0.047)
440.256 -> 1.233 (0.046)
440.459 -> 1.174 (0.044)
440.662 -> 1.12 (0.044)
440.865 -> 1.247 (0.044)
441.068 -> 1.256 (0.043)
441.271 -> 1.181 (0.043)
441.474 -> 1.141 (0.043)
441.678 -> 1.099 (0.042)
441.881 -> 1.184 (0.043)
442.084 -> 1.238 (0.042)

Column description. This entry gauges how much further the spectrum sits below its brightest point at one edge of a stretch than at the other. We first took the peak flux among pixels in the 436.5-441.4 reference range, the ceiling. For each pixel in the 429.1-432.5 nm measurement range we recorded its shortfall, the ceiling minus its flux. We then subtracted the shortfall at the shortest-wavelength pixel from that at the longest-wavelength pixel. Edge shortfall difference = 0.13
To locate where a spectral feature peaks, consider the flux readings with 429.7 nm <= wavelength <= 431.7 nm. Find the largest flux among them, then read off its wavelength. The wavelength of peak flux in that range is 429.838 nm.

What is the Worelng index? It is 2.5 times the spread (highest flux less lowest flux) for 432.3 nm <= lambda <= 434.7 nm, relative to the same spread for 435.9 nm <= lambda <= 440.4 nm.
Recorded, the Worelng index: 5.7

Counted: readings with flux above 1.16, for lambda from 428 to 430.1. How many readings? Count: 10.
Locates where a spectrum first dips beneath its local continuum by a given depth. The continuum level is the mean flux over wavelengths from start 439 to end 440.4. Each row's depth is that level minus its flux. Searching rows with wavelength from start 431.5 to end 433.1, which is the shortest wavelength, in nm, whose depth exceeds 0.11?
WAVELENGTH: 431.624 nm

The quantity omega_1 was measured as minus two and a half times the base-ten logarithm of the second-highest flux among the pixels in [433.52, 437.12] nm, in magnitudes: -0.206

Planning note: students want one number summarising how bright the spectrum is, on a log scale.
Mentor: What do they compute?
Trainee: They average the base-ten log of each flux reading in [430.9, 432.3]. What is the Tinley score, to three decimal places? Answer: 0.072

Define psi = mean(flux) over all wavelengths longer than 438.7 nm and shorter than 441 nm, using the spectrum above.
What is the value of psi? 1.23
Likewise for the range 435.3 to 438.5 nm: 1.16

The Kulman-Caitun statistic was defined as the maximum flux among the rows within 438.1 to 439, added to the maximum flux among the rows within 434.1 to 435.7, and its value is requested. 2.45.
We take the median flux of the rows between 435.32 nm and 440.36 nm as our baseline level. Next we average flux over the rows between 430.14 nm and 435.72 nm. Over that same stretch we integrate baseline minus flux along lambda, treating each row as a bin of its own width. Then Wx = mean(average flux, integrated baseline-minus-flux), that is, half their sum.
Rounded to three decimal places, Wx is 0.777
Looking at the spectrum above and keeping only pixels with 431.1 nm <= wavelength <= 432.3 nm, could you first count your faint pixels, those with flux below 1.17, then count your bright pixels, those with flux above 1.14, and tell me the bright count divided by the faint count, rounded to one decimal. 1.7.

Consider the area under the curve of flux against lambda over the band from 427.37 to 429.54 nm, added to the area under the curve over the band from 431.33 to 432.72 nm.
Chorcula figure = 4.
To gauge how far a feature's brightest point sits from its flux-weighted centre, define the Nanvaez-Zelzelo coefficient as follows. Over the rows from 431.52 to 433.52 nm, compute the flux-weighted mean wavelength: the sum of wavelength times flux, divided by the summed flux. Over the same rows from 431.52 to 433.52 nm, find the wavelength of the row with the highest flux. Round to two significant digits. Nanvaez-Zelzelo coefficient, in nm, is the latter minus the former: -0.30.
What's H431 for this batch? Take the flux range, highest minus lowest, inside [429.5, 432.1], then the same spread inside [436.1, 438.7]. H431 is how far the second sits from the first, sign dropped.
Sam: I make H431 0.054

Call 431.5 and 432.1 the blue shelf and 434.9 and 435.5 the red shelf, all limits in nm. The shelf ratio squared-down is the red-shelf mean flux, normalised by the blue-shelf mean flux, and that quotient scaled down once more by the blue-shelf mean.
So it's 0.823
